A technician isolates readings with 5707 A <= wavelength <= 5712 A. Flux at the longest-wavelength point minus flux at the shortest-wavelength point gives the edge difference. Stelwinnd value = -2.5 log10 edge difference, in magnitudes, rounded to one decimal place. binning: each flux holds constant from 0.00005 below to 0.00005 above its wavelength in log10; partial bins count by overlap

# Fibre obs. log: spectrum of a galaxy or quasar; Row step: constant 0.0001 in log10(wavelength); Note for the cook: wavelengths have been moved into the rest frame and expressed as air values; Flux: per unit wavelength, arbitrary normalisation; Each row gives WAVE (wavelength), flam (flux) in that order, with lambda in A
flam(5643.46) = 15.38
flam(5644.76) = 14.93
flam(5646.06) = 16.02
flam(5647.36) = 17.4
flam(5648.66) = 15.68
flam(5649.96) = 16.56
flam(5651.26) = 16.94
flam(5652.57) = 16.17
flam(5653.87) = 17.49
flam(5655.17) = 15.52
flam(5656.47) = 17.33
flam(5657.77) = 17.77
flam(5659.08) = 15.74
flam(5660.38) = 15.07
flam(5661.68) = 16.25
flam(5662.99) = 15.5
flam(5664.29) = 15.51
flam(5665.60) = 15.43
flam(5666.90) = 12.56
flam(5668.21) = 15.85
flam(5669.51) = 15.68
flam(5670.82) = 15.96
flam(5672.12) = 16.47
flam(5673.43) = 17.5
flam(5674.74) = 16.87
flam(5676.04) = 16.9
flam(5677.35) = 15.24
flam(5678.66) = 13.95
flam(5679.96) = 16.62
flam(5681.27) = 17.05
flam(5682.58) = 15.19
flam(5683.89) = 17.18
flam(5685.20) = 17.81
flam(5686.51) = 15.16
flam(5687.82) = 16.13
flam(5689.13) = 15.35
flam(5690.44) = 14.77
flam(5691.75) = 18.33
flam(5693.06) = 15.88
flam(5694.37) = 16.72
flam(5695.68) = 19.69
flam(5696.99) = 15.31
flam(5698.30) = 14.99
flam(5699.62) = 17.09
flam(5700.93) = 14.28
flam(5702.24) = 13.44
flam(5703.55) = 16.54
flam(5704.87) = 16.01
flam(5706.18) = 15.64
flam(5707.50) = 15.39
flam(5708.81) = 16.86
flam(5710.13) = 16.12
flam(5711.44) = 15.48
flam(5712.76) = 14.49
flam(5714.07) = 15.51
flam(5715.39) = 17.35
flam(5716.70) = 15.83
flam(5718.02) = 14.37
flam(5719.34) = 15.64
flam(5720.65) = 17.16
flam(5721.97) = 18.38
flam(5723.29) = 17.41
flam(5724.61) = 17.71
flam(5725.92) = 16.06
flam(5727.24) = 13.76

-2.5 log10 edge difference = 2.6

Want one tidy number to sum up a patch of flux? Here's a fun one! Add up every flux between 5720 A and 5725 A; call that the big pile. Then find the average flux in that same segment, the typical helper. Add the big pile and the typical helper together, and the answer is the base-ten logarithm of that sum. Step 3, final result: 1.946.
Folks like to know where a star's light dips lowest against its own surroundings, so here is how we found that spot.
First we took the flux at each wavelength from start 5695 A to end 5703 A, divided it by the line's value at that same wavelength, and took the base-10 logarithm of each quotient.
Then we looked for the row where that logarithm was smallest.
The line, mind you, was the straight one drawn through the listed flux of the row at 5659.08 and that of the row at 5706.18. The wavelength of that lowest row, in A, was 5702.24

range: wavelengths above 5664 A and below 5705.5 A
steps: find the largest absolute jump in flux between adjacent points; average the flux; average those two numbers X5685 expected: 10.2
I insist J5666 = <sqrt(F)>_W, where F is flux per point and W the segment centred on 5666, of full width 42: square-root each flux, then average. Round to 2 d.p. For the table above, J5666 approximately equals 4.01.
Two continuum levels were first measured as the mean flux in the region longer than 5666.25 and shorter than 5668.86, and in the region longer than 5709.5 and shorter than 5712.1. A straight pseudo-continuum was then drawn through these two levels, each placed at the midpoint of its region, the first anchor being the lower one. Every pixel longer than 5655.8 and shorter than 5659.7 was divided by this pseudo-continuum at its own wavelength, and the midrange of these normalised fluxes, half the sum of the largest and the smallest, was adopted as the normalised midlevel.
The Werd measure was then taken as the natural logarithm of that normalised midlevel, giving 0.19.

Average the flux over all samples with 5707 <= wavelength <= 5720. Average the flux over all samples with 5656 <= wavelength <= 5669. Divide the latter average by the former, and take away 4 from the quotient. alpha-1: -3.00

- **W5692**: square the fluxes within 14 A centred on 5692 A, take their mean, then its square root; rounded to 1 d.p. 16.4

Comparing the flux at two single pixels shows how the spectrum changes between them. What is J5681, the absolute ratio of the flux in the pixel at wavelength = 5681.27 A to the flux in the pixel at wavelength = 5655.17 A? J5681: 1.10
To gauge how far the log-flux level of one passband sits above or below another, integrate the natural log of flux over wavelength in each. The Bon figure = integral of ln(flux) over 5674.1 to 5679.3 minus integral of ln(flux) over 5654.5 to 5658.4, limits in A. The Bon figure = 3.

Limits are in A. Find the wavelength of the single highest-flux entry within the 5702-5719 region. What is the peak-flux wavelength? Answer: 5715.39 A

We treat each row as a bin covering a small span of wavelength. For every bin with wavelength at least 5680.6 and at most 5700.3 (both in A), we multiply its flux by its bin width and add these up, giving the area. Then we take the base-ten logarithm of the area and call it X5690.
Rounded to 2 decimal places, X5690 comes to 2.51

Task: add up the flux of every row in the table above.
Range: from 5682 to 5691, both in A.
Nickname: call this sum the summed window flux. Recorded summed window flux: 112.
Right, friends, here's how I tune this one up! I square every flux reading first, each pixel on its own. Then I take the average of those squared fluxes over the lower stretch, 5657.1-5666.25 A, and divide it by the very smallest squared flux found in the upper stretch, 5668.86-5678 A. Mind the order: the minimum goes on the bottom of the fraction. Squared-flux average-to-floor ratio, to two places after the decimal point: 1.09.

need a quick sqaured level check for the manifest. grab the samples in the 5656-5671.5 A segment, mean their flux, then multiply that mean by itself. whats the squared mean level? 247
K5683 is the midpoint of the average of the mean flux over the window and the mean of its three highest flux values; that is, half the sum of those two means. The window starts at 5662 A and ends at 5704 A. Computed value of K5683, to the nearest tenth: 17.3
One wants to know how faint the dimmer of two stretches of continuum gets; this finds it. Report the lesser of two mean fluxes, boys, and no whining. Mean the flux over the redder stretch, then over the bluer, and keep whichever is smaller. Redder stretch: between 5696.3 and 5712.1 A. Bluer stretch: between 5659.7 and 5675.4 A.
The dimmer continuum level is 15.6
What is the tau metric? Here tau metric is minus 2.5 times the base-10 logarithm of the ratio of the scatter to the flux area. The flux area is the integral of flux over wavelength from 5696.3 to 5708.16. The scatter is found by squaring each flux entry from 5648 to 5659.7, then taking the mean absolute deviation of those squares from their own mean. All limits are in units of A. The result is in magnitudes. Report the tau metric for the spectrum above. 2.21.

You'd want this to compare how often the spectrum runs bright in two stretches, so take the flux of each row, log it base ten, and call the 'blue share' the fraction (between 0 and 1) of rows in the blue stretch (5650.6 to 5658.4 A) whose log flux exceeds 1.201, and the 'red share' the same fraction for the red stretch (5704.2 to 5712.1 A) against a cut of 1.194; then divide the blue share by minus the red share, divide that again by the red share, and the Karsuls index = -1.9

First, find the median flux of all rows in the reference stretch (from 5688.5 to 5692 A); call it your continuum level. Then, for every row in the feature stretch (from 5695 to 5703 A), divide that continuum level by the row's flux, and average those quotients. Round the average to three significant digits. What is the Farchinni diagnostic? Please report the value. 0.987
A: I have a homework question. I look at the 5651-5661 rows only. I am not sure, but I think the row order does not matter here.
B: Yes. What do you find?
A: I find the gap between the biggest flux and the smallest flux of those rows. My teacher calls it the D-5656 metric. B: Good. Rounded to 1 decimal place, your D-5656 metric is 2.7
